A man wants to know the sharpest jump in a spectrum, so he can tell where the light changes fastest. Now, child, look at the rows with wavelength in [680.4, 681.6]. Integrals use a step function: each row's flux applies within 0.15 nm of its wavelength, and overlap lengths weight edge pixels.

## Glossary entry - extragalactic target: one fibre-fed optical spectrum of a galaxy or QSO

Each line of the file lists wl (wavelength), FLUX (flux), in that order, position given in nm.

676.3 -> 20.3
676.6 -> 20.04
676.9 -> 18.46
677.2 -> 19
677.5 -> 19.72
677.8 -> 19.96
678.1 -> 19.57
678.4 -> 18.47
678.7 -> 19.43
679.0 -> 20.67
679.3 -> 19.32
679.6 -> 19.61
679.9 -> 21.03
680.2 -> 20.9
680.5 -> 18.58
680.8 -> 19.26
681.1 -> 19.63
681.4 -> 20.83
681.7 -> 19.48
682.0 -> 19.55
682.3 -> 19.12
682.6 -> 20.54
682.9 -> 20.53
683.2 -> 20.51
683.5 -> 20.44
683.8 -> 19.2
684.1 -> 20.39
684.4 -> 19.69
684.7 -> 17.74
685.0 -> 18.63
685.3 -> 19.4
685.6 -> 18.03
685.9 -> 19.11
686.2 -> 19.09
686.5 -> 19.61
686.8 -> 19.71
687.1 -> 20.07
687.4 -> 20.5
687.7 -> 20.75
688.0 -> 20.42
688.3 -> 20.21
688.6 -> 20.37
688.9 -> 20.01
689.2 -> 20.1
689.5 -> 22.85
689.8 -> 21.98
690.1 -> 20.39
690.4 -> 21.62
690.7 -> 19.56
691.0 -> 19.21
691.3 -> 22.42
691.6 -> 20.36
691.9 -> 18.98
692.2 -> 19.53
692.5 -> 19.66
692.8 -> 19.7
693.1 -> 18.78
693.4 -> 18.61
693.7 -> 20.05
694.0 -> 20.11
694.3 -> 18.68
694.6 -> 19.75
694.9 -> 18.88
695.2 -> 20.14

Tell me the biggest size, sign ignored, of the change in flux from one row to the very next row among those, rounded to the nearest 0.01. 1.20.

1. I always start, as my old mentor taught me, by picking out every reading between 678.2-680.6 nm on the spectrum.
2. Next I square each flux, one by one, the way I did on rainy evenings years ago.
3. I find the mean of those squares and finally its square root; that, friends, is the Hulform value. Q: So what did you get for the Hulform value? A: 19.8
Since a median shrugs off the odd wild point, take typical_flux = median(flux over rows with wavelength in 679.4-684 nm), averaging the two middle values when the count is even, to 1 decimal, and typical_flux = 19.6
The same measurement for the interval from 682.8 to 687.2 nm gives 19.6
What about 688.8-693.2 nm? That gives 20.0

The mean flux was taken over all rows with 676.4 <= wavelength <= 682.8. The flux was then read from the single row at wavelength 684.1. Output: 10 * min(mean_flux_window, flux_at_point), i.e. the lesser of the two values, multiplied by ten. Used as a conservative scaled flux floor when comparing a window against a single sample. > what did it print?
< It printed 197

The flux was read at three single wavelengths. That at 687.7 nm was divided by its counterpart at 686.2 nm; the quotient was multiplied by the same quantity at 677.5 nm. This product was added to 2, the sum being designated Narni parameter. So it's 23.4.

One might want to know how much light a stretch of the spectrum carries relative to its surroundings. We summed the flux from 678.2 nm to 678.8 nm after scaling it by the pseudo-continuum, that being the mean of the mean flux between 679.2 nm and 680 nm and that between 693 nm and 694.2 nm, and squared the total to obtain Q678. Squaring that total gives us 3.7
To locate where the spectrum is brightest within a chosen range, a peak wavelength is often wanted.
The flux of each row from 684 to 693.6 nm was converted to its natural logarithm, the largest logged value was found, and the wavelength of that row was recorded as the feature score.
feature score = 689.5 nm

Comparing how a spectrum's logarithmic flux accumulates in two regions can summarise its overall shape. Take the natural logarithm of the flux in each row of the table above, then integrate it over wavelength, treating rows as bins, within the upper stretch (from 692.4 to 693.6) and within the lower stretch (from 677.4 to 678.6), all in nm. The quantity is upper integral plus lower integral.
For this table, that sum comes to 7.10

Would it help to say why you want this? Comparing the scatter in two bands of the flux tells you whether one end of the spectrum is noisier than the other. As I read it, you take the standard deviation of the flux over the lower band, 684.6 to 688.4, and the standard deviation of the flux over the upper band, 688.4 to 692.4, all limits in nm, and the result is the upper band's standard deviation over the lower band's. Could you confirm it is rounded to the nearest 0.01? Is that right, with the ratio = 1.33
